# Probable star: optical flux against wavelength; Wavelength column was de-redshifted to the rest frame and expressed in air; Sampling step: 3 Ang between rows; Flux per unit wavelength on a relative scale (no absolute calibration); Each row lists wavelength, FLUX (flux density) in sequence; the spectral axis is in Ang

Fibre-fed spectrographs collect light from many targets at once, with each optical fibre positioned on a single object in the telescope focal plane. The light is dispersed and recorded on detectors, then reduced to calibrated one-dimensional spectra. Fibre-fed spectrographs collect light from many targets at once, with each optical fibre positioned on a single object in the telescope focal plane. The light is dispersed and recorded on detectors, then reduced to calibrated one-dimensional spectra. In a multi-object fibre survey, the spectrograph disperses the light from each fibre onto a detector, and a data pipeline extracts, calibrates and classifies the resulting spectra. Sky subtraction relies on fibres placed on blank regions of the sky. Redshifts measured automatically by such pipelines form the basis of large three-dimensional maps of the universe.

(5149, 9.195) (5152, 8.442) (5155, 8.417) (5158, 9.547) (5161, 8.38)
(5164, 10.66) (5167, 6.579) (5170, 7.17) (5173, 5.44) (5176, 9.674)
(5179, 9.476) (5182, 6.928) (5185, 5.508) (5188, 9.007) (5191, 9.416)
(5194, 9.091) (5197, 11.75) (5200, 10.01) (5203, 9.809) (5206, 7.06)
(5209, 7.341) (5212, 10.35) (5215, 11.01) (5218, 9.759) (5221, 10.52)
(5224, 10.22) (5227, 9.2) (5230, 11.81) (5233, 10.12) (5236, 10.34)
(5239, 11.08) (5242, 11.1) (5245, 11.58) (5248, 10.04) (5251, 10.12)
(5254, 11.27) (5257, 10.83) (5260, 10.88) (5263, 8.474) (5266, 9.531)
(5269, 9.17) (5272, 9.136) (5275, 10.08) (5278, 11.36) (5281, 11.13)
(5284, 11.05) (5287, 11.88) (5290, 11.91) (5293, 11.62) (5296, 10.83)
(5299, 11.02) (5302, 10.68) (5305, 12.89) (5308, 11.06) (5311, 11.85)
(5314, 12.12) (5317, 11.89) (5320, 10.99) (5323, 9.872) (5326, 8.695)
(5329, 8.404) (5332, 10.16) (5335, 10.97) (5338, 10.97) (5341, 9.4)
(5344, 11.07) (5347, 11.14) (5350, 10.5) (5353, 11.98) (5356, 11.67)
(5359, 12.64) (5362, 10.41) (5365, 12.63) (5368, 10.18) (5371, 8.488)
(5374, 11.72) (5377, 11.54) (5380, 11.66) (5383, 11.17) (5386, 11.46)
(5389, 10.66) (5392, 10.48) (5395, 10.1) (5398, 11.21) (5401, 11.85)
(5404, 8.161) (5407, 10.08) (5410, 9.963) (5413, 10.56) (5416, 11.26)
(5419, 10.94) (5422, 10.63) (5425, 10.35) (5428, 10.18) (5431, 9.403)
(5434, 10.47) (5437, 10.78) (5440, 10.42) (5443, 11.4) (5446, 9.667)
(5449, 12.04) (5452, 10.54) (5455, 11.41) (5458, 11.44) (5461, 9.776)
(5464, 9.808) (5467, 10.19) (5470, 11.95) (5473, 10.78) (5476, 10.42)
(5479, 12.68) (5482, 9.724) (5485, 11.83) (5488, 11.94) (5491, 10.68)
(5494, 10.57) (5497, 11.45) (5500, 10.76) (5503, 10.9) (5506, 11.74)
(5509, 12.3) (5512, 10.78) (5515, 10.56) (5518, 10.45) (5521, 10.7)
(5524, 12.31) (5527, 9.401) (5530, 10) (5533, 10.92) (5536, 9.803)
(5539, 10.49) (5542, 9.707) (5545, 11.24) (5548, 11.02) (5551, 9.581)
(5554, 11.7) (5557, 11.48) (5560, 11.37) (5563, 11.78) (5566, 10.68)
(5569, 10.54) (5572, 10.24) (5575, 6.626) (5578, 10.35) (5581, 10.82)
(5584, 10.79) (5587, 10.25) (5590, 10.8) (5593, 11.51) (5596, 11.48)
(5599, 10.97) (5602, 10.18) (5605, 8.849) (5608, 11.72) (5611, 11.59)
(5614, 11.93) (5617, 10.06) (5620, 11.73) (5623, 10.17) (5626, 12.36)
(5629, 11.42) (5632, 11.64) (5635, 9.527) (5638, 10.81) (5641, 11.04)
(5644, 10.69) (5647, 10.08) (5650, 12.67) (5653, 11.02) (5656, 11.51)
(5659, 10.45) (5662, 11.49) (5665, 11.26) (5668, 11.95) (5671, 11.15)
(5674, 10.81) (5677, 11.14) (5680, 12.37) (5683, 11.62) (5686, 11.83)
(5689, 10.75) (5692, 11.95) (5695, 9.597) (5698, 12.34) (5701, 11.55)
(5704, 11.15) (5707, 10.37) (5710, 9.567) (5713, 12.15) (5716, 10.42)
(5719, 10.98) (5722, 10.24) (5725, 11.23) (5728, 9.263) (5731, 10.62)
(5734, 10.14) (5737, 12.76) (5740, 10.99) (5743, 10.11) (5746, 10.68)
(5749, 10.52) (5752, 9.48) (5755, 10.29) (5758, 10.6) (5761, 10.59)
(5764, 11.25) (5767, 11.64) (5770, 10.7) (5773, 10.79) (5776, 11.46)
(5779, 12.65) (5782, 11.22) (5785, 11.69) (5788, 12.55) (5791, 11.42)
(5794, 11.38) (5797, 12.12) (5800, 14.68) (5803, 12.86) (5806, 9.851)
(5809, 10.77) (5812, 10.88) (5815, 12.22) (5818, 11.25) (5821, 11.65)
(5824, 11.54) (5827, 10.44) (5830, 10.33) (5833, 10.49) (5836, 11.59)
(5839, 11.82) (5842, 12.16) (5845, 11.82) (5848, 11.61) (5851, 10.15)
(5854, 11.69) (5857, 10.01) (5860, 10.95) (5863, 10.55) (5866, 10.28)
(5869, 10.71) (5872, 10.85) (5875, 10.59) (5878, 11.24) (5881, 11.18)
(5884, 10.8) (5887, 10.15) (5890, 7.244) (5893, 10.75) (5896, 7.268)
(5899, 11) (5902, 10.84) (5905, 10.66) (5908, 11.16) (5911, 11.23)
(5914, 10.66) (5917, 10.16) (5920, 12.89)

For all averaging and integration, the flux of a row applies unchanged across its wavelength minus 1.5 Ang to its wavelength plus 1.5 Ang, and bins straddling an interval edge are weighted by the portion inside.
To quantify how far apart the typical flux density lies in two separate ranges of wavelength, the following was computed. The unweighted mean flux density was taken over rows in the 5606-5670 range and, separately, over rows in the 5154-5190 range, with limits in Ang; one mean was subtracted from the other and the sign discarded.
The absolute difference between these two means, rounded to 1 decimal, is 3.1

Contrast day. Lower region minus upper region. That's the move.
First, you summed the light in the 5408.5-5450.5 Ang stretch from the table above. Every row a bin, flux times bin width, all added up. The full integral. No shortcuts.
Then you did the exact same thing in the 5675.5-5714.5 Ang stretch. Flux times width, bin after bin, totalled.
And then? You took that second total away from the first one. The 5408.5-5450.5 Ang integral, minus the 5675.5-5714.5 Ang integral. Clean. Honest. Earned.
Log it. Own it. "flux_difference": 5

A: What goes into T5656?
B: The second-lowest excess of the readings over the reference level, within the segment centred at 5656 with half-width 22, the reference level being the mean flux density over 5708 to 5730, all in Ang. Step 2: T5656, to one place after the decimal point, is -0.5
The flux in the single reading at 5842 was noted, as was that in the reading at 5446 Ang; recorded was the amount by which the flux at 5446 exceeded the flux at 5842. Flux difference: -2.5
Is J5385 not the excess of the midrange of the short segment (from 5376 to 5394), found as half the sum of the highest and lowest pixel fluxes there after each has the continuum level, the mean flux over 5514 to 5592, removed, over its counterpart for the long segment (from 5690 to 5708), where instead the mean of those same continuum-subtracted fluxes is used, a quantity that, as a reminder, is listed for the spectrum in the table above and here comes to -0.1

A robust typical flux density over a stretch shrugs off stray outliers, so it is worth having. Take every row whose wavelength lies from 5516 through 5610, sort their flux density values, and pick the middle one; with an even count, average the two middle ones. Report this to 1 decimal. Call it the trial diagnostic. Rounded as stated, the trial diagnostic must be 10.7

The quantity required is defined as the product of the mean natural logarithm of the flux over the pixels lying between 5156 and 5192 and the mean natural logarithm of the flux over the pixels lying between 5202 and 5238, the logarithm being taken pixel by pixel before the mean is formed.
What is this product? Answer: 4.7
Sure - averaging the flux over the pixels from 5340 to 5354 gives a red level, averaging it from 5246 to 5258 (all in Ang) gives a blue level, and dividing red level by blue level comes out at 1.02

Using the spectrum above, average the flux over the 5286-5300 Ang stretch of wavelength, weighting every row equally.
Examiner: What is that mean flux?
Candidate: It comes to 11.5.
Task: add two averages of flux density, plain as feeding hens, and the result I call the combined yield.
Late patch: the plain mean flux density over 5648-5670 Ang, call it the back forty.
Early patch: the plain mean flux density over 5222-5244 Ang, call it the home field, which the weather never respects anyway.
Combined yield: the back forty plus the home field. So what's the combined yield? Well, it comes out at 22.0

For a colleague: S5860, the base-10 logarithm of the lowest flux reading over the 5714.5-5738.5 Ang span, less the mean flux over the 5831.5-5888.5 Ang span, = -10.01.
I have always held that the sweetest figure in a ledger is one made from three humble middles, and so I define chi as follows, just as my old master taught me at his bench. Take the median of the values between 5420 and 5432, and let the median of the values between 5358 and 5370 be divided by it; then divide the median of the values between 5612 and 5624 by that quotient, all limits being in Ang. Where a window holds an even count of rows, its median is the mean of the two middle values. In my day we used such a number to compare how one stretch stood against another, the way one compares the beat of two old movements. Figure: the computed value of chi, 9.8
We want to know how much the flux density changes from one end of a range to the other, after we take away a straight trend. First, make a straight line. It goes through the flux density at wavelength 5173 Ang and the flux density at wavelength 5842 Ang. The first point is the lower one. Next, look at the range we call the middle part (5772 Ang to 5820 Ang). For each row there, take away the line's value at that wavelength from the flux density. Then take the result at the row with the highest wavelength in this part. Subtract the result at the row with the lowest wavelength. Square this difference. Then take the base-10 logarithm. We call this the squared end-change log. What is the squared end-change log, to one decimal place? -4.2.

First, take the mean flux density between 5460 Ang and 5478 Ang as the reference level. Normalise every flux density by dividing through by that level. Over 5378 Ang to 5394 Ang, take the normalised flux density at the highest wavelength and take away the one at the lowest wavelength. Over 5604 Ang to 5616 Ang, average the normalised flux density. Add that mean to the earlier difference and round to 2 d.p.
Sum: 0.94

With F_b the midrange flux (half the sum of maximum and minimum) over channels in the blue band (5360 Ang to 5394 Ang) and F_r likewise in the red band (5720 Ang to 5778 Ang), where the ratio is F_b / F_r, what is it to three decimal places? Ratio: 0.959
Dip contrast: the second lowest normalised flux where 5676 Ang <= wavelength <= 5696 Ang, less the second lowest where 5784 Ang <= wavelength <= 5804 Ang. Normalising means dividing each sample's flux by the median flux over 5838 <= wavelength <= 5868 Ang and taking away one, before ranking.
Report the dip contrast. -0.06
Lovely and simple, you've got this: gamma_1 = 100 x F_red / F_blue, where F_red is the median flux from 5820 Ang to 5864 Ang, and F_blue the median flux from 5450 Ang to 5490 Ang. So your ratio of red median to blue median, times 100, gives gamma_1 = 107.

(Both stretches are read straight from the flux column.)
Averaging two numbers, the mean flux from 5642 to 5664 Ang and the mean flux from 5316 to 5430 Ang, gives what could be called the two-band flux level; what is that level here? 10.9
